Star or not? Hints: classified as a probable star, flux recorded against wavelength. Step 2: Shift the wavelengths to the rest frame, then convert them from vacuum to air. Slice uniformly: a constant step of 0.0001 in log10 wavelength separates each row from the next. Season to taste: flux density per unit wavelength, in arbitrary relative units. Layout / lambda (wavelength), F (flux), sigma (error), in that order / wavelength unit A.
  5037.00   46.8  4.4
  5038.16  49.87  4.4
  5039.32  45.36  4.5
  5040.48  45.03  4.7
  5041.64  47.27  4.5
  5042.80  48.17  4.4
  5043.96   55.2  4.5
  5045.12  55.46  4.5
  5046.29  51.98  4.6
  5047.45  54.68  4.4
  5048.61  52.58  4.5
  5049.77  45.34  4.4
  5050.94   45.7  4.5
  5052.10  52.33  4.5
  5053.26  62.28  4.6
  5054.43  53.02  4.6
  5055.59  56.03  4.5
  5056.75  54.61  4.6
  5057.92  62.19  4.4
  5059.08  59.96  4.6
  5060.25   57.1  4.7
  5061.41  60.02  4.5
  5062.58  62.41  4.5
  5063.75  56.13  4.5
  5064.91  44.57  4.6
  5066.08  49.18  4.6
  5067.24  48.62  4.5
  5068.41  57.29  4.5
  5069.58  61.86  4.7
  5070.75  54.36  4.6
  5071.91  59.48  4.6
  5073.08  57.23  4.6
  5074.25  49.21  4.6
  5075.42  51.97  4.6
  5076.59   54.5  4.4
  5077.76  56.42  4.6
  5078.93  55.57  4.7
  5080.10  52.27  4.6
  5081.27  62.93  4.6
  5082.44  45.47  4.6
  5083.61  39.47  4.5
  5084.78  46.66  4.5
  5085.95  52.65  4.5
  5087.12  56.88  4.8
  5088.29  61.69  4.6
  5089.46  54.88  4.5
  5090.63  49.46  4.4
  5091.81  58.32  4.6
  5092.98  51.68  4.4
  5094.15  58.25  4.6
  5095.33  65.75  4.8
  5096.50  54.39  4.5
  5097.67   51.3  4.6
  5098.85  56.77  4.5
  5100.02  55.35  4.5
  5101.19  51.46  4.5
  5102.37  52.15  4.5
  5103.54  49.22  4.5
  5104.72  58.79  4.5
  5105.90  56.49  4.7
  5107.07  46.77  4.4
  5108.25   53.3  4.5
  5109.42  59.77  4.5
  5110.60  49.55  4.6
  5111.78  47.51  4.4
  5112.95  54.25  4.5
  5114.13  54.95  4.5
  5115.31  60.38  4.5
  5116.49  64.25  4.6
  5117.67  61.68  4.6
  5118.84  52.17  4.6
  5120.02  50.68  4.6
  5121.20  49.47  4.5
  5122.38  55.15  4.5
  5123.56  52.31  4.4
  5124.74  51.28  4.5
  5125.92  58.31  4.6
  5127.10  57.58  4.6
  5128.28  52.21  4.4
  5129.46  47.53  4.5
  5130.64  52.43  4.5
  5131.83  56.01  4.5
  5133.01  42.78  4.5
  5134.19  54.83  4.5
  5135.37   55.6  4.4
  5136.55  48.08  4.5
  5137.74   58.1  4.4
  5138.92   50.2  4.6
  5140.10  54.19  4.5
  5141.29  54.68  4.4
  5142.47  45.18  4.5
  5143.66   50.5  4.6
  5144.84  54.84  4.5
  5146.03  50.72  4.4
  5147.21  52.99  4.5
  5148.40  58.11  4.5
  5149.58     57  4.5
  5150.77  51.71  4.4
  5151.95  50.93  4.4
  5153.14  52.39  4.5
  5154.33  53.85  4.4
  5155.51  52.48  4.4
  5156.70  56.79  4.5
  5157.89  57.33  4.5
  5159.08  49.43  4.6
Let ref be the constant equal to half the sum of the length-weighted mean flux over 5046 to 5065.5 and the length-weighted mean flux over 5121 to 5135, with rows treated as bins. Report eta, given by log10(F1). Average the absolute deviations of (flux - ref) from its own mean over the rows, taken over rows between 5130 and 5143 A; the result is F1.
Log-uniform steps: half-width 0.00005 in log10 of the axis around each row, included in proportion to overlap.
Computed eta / 0.60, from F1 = 4.0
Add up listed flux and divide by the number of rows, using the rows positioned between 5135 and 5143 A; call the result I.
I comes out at 52.3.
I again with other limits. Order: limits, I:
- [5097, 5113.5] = 53.0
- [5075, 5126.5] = 54.1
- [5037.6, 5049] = 50.6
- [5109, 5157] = 53.5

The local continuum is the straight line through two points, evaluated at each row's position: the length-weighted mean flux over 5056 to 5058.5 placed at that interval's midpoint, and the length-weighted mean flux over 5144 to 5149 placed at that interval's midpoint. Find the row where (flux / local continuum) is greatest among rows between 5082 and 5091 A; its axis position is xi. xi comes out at 5088.29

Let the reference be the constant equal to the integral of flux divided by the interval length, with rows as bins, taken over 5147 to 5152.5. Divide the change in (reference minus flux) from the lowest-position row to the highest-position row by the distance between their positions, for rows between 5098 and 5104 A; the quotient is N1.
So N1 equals 2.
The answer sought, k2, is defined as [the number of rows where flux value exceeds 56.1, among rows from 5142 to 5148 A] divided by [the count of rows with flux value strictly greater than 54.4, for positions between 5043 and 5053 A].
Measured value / 0.0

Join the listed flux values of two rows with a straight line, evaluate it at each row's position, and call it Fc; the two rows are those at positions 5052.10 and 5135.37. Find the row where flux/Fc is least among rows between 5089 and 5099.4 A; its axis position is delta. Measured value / 5090.63 A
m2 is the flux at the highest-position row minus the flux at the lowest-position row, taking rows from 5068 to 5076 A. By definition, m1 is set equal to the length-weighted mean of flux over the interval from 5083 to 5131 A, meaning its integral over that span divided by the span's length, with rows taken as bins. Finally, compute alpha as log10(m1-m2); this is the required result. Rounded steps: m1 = 54.0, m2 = -5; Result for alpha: 1.77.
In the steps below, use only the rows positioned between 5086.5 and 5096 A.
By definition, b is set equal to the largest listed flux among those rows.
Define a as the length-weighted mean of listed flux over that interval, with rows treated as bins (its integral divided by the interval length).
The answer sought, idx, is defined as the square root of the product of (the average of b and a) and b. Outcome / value 63.5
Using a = 57.1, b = 65.75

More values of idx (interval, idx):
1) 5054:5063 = 61.3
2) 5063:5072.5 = 59.9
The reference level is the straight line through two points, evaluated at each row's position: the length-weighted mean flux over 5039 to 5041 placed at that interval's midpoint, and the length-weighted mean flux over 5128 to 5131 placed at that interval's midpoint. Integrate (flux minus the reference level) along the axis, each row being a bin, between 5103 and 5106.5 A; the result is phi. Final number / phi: 20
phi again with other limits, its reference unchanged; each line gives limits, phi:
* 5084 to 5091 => 38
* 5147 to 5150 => 14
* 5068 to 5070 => 25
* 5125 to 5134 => 18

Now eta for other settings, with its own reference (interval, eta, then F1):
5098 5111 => 0.54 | 3.5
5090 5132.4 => 0.58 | 3.8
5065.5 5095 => 0.65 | 4.5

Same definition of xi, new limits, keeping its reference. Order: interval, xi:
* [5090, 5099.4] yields 5095.33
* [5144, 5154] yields 5148.40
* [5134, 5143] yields 5137.74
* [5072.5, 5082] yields 5081.27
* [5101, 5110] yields 5109.42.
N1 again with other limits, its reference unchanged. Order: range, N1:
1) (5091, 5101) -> 0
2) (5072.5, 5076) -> 2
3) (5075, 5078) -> -2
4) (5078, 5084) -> 3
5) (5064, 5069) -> -4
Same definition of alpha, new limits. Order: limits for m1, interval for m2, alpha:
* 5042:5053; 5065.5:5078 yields 1.65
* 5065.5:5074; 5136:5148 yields 1.70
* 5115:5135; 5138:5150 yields 1.67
